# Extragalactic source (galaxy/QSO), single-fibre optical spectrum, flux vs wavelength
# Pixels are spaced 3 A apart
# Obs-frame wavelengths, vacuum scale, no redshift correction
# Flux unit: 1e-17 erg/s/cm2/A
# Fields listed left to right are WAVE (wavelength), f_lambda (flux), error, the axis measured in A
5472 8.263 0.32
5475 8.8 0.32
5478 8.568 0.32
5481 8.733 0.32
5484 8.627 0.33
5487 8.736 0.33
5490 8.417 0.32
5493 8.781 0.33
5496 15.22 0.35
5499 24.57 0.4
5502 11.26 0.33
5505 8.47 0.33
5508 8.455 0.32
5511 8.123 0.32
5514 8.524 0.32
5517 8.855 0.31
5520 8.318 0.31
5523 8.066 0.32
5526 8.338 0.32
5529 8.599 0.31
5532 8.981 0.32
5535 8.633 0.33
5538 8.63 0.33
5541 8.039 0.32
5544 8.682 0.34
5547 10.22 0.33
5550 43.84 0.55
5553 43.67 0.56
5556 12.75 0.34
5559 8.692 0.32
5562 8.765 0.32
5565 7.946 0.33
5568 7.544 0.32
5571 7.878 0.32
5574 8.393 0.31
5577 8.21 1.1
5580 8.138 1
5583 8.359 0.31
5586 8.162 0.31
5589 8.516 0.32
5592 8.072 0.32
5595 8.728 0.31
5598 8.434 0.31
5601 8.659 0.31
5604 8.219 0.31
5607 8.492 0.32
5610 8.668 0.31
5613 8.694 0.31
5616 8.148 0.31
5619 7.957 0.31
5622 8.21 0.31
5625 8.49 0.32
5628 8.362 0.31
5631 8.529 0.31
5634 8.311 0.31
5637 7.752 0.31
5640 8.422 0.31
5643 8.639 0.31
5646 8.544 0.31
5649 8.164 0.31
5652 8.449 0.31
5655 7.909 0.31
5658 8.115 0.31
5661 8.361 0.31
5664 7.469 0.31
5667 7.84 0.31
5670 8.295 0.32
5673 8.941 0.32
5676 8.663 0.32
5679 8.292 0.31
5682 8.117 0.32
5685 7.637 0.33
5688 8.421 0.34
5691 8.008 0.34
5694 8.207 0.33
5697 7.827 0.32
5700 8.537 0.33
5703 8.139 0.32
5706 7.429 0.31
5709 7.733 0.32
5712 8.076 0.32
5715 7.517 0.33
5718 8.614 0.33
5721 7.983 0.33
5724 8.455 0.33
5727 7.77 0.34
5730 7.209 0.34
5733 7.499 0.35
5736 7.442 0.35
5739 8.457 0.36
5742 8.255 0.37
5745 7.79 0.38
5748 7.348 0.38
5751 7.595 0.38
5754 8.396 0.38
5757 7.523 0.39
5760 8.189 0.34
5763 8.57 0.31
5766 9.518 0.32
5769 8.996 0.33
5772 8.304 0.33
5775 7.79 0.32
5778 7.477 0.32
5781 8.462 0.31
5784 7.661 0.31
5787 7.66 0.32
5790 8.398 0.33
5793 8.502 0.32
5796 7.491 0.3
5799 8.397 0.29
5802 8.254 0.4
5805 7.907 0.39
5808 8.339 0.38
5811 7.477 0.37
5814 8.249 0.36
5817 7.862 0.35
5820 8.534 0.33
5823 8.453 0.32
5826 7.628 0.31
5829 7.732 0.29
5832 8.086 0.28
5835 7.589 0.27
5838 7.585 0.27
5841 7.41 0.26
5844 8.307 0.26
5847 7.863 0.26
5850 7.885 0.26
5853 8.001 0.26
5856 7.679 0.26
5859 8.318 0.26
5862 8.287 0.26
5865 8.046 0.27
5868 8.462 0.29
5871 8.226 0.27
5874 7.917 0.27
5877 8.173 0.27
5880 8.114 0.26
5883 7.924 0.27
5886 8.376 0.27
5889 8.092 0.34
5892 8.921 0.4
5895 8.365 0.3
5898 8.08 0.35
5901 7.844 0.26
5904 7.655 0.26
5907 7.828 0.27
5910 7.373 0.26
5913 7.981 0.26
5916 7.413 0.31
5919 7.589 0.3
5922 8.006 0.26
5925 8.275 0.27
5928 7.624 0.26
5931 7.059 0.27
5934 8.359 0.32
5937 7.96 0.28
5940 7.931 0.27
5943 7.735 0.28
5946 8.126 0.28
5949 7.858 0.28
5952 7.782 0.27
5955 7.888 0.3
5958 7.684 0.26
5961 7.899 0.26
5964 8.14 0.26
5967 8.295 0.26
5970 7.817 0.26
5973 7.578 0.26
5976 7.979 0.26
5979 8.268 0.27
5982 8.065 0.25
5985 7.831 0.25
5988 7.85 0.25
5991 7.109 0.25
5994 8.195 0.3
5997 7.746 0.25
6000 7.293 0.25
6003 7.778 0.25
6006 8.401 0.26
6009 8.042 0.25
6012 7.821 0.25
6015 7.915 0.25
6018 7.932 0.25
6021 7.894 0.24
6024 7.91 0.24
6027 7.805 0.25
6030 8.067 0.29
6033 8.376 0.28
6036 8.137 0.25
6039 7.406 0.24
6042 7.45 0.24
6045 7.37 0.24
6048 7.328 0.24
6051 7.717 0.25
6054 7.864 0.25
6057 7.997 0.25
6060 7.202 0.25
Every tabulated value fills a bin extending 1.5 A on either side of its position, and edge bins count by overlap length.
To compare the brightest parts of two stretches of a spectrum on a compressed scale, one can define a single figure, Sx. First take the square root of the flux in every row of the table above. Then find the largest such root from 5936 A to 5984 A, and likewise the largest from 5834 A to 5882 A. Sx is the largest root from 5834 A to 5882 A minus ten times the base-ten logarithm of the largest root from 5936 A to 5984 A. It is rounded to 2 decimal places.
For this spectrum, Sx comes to -1.69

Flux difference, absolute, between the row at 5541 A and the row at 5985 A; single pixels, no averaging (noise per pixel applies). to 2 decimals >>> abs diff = 0.21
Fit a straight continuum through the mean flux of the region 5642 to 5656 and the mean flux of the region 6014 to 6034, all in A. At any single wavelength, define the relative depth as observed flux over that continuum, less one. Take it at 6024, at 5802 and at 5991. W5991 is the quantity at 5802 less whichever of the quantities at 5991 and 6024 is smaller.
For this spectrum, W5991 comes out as 0.12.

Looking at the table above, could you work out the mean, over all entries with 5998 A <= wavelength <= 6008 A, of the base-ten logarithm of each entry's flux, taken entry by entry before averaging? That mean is 0.89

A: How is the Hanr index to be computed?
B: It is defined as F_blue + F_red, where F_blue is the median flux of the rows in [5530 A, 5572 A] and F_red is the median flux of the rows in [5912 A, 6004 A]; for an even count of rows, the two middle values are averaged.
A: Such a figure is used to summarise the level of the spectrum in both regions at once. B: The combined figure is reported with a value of 16.5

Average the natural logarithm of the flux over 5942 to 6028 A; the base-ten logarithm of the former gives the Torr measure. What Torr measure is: 0.315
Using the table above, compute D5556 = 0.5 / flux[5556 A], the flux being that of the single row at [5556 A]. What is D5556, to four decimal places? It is 0.0392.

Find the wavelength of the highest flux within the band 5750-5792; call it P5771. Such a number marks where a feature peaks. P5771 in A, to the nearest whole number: 5766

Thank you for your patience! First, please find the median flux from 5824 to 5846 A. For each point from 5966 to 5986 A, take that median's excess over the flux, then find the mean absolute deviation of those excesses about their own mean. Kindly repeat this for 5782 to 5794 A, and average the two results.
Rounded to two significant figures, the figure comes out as 0.30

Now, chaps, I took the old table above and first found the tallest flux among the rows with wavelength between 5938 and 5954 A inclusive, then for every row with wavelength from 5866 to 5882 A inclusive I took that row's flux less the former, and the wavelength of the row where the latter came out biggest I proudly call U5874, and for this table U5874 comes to 5868 A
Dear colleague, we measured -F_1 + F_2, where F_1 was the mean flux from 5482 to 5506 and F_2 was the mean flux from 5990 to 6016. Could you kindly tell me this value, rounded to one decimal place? -3.9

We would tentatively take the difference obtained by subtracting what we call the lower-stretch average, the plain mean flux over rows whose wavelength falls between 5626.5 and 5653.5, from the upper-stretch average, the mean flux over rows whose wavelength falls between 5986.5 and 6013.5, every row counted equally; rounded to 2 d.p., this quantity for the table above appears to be -0.55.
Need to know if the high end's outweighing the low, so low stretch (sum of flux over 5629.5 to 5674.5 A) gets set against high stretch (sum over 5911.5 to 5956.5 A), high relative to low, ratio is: 0.95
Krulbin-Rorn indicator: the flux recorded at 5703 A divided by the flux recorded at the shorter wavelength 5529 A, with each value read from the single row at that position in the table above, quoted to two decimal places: 0.95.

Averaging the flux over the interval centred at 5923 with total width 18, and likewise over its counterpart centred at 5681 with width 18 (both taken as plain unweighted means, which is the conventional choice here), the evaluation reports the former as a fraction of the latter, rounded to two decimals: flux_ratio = 0.92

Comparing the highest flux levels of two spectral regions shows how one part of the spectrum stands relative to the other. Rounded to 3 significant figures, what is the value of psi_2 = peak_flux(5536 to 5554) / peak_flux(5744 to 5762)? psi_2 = 5.22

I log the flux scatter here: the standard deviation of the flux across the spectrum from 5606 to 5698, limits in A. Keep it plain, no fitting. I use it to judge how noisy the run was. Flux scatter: 0.34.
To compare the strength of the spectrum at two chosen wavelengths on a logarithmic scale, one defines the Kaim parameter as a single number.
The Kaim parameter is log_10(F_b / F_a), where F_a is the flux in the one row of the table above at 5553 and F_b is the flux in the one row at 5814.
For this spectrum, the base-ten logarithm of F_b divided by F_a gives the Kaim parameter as -0.72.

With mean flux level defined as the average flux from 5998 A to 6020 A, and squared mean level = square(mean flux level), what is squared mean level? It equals 62.1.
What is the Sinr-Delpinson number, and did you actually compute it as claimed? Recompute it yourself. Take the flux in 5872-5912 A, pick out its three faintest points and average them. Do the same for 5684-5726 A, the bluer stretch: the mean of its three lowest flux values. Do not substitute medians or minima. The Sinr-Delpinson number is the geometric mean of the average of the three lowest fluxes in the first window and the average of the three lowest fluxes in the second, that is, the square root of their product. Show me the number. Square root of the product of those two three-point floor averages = 7.6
